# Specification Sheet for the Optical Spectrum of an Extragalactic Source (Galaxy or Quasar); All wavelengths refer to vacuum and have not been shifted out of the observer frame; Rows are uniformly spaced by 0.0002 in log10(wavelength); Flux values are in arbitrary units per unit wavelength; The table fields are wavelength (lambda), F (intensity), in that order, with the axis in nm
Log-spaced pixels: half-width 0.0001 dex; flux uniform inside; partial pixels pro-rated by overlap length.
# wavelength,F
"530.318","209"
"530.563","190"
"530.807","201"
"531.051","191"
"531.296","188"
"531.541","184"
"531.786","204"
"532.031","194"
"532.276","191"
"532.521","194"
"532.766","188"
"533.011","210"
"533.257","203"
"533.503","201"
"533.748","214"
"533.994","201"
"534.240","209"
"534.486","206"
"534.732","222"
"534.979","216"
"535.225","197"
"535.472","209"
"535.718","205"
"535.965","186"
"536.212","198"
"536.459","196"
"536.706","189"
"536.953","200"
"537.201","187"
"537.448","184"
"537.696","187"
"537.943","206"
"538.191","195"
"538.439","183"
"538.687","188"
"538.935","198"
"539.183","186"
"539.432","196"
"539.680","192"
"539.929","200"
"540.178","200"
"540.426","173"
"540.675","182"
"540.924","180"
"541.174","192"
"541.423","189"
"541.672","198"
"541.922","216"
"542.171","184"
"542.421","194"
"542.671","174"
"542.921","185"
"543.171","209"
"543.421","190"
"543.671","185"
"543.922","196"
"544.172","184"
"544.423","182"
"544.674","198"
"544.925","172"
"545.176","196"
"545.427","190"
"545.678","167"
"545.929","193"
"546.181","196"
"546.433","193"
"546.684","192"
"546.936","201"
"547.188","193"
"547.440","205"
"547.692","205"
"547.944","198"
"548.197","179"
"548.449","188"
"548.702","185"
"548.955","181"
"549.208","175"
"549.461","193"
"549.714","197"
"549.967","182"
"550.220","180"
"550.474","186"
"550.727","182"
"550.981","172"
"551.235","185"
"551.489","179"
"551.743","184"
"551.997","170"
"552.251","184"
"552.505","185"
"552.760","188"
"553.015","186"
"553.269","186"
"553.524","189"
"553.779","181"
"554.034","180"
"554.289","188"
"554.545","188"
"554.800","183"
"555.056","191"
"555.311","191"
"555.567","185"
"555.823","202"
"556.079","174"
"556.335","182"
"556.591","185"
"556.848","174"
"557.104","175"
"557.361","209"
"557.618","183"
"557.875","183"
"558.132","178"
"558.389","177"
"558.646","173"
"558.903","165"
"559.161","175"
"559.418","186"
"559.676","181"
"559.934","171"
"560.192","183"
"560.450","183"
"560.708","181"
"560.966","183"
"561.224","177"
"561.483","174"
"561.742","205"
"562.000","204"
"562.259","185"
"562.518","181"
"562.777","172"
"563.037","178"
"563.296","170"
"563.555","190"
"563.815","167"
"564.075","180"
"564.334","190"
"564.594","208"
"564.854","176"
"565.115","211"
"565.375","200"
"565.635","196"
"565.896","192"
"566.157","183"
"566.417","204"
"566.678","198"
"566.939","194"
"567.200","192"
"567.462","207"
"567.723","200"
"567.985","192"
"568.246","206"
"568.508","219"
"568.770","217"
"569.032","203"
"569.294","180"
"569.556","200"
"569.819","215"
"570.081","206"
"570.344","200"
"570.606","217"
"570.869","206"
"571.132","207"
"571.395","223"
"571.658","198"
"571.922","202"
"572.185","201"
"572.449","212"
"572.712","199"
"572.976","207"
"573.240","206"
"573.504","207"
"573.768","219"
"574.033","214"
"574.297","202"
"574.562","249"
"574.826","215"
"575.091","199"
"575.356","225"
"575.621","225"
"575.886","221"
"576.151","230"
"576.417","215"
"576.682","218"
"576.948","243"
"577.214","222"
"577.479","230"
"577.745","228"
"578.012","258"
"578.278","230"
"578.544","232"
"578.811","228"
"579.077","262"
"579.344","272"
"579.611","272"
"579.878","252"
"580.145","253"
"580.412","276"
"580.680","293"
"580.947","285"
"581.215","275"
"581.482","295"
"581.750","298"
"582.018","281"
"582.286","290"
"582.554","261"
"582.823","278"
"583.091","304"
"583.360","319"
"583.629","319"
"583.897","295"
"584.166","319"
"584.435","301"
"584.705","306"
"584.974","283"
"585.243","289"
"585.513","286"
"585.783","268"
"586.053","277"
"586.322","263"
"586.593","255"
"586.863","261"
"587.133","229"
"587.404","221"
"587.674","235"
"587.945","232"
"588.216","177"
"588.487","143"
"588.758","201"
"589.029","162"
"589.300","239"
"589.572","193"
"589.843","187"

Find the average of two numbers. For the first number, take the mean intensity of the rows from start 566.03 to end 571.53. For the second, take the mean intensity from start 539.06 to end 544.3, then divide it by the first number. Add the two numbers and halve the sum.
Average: 102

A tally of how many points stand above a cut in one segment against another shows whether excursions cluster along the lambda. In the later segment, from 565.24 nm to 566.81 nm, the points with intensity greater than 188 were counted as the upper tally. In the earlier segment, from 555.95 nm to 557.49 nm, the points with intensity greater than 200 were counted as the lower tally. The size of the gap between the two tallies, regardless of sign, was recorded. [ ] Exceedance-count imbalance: 4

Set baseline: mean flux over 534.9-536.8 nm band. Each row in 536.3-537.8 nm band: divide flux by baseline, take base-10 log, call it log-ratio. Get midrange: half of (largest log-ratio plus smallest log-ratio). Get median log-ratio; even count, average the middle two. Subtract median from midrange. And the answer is 0.009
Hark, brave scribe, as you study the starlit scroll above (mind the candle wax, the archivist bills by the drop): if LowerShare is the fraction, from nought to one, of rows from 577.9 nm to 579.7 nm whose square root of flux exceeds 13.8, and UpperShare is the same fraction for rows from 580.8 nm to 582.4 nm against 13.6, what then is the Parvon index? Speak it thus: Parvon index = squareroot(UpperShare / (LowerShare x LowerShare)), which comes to 1.00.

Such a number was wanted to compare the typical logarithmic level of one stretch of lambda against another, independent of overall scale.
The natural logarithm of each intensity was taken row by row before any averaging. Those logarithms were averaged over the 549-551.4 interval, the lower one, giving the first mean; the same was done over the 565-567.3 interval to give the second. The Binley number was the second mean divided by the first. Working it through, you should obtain 1.01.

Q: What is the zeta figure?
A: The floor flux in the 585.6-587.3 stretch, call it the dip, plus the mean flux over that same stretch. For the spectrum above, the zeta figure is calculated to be 488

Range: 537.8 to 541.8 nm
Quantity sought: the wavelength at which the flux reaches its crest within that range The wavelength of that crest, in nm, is 537.943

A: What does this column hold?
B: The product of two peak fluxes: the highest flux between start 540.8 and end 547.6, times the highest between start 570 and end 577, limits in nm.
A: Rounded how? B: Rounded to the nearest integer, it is 53784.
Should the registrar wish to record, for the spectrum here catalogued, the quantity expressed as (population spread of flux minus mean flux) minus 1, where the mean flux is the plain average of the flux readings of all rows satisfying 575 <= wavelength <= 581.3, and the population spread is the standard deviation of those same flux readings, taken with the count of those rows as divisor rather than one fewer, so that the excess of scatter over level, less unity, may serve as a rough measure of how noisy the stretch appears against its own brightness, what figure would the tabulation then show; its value -220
